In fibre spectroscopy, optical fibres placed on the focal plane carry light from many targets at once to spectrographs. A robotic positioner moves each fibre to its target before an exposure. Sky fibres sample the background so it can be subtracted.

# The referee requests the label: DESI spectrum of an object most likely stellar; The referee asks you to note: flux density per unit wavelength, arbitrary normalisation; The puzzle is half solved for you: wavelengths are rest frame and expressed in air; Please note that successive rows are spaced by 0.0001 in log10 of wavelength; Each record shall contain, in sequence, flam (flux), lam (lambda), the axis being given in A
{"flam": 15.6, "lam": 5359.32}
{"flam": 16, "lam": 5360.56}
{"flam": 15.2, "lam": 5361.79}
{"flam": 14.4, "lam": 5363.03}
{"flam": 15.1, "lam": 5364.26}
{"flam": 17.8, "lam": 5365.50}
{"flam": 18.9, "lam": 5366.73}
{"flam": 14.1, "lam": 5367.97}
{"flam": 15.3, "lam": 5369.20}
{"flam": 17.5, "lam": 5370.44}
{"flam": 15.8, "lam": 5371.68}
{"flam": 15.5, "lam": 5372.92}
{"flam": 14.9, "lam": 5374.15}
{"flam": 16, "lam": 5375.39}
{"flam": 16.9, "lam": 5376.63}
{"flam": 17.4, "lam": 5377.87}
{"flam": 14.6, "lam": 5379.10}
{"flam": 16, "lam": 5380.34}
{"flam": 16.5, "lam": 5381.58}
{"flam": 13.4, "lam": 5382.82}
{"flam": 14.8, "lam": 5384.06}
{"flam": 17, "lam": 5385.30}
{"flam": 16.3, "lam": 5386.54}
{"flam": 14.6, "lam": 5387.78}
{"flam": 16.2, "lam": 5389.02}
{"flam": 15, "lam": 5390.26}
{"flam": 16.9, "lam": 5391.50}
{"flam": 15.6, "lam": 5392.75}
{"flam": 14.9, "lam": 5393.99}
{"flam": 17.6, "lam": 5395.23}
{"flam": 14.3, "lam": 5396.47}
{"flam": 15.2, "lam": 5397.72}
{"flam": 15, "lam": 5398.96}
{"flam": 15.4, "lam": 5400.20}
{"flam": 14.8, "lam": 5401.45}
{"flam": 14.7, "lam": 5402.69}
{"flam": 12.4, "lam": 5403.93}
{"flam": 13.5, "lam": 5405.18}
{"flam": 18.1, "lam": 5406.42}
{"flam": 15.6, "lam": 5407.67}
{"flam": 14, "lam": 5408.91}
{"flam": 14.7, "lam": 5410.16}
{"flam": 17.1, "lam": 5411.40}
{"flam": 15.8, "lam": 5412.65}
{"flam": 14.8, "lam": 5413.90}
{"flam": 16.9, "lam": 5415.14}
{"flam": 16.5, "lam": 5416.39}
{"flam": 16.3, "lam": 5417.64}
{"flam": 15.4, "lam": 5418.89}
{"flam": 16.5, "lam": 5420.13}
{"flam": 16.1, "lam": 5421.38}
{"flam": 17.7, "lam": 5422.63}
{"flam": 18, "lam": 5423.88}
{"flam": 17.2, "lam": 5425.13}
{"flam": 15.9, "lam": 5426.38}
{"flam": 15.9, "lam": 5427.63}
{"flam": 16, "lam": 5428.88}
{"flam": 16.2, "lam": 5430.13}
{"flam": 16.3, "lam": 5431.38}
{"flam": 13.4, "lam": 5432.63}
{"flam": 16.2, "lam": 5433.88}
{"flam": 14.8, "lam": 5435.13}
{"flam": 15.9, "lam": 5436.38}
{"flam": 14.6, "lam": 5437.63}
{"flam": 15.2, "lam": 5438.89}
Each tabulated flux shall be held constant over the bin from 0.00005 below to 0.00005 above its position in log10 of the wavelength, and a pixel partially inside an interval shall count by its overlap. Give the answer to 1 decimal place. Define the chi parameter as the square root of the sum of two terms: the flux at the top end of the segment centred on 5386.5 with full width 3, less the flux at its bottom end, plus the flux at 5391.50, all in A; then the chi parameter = 3.8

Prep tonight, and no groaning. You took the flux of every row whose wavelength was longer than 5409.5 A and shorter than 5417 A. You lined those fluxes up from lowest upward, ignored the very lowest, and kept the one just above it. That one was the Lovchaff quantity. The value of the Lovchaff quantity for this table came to 14.8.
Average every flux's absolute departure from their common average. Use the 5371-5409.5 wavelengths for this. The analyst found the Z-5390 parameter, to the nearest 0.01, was 1.01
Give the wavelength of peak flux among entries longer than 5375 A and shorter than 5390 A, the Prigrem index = 5377.87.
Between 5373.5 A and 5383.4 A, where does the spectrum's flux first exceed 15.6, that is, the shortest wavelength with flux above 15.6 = 5375.39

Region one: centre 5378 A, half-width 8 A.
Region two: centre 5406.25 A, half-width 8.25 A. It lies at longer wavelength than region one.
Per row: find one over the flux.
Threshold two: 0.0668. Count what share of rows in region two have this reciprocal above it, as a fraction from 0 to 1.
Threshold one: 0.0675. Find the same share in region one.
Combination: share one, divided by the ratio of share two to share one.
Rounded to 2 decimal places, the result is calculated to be 0.10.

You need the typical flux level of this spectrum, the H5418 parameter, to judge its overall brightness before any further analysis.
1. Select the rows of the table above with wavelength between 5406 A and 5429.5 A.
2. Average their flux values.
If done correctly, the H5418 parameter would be 16.2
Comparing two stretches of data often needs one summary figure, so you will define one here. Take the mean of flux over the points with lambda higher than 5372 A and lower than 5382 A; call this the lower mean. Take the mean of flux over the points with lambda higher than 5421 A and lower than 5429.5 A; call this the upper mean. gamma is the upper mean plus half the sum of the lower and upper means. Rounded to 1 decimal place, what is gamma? 33.0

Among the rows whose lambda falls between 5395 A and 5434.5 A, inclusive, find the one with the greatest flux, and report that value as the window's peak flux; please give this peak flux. 18.1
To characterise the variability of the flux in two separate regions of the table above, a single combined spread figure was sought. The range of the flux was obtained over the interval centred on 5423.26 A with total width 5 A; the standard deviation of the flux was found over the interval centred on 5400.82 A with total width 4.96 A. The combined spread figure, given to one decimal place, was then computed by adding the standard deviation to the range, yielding 2.2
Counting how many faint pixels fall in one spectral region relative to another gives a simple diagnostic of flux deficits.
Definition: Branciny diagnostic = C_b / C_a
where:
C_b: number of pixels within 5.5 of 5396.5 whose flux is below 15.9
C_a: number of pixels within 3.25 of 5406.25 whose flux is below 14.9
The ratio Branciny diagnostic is 2.33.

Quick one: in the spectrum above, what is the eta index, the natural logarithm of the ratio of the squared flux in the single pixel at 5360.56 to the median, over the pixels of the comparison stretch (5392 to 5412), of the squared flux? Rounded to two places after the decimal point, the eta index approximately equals 0.14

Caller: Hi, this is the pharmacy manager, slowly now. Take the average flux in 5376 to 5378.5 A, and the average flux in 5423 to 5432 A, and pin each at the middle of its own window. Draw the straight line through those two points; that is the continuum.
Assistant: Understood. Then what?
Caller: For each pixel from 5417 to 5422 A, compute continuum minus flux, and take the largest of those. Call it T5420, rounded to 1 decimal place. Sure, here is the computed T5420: 1.2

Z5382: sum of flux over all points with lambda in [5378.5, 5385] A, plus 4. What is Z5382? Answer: 79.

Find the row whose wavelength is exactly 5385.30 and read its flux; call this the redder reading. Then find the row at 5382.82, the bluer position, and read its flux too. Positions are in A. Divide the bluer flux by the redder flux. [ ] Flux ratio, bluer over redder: 0.79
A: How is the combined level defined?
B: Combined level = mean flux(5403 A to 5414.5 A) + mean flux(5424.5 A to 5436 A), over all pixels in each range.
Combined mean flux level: 30.9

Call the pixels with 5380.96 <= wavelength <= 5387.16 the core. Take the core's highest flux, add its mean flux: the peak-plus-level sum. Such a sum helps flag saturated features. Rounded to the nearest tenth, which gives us 32.6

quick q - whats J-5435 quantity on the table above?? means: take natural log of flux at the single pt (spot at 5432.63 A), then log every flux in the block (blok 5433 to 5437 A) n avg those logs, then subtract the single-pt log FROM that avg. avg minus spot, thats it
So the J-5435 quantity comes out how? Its 0.15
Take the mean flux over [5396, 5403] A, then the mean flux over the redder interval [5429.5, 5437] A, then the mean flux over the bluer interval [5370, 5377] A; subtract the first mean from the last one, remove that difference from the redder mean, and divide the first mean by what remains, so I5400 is 1.04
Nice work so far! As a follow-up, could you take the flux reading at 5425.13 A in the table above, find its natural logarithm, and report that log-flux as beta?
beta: 2.84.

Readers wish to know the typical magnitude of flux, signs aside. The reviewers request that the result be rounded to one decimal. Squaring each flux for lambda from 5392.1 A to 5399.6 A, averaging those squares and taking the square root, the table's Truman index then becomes 15.5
